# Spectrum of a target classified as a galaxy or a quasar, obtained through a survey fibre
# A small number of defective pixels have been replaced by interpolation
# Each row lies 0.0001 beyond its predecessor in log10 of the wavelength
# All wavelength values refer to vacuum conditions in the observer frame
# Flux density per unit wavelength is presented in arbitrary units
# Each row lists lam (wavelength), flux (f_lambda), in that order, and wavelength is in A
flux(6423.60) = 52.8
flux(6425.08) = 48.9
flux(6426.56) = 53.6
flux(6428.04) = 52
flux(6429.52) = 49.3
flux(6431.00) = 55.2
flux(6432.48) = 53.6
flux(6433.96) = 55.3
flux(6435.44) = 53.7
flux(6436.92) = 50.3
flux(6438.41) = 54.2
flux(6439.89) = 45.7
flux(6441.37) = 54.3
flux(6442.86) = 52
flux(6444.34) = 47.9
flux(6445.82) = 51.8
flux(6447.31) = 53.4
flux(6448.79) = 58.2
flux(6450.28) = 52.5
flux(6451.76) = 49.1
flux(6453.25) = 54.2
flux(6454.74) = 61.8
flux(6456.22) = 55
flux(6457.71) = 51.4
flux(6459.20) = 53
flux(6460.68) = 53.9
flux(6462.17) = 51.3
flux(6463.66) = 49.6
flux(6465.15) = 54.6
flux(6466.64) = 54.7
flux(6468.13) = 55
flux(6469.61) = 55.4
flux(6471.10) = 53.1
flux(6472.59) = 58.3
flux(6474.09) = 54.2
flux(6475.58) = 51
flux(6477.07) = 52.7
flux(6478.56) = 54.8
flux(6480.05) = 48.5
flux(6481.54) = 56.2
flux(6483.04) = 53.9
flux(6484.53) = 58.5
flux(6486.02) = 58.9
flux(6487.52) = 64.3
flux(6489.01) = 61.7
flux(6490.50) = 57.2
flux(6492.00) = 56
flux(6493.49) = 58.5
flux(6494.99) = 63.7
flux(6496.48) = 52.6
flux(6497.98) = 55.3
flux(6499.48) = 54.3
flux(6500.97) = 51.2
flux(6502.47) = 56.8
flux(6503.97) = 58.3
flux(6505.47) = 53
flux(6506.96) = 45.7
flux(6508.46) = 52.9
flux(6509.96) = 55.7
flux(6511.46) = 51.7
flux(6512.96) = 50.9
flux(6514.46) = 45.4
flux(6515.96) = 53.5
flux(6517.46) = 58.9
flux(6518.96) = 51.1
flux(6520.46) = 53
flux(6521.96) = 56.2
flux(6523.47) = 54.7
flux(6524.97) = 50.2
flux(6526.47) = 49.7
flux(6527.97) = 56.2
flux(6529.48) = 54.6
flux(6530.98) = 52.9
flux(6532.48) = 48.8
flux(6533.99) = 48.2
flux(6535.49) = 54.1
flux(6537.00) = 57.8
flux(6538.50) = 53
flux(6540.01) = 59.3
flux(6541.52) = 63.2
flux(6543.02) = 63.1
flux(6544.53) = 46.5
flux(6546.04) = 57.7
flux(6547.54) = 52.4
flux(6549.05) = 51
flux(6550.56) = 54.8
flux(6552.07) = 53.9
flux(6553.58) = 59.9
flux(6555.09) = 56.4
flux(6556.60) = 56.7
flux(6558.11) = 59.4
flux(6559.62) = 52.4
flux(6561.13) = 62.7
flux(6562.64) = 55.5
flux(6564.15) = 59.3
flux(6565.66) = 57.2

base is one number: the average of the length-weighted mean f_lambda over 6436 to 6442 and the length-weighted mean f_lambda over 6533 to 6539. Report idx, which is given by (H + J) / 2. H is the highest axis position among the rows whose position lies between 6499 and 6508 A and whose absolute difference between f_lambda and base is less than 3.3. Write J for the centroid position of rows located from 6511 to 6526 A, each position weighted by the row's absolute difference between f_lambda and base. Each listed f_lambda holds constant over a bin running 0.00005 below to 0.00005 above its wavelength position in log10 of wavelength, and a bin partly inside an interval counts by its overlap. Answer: 6511.9 A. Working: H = 6505.47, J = 6518.3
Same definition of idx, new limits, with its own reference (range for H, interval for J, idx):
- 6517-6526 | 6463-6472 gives 6496.0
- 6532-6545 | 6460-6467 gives 6501.3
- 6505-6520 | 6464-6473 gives 6494.2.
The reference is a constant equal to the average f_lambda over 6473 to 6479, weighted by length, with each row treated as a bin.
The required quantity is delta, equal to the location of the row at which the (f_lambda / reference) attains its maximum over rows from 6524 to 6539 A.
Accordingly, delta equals 6537.00 A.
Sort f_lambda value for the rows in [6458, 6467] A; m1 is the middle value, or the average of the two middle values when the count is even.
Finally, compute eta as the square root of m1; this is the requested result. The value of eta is 7.31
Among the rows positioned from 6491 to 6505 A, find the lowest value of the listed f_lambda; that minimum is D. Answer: 51.2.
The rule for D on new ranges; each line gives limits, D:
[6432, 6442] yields 45.7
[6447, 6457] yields 49.1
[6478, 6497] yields 48.5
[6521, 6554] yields 46.5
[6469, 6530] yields 45.4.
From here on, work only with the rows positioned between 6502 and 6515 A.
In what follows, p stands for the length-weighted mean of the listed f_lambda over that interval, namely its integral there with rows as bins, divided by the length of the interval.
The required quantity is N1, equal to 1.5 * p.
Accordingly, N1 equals 78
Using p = 52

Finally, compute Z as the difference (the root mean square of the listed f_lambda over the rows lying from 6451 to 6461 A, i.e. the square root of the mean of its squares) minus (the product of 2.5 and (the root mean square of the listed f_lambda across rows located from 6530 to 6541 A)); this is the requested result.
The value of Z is -79.8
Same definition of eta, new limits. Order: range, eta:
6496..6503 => 7.37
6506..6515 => 7.16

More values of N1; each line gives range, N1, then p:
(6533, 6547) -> 84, 56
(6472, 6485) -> 81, 54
